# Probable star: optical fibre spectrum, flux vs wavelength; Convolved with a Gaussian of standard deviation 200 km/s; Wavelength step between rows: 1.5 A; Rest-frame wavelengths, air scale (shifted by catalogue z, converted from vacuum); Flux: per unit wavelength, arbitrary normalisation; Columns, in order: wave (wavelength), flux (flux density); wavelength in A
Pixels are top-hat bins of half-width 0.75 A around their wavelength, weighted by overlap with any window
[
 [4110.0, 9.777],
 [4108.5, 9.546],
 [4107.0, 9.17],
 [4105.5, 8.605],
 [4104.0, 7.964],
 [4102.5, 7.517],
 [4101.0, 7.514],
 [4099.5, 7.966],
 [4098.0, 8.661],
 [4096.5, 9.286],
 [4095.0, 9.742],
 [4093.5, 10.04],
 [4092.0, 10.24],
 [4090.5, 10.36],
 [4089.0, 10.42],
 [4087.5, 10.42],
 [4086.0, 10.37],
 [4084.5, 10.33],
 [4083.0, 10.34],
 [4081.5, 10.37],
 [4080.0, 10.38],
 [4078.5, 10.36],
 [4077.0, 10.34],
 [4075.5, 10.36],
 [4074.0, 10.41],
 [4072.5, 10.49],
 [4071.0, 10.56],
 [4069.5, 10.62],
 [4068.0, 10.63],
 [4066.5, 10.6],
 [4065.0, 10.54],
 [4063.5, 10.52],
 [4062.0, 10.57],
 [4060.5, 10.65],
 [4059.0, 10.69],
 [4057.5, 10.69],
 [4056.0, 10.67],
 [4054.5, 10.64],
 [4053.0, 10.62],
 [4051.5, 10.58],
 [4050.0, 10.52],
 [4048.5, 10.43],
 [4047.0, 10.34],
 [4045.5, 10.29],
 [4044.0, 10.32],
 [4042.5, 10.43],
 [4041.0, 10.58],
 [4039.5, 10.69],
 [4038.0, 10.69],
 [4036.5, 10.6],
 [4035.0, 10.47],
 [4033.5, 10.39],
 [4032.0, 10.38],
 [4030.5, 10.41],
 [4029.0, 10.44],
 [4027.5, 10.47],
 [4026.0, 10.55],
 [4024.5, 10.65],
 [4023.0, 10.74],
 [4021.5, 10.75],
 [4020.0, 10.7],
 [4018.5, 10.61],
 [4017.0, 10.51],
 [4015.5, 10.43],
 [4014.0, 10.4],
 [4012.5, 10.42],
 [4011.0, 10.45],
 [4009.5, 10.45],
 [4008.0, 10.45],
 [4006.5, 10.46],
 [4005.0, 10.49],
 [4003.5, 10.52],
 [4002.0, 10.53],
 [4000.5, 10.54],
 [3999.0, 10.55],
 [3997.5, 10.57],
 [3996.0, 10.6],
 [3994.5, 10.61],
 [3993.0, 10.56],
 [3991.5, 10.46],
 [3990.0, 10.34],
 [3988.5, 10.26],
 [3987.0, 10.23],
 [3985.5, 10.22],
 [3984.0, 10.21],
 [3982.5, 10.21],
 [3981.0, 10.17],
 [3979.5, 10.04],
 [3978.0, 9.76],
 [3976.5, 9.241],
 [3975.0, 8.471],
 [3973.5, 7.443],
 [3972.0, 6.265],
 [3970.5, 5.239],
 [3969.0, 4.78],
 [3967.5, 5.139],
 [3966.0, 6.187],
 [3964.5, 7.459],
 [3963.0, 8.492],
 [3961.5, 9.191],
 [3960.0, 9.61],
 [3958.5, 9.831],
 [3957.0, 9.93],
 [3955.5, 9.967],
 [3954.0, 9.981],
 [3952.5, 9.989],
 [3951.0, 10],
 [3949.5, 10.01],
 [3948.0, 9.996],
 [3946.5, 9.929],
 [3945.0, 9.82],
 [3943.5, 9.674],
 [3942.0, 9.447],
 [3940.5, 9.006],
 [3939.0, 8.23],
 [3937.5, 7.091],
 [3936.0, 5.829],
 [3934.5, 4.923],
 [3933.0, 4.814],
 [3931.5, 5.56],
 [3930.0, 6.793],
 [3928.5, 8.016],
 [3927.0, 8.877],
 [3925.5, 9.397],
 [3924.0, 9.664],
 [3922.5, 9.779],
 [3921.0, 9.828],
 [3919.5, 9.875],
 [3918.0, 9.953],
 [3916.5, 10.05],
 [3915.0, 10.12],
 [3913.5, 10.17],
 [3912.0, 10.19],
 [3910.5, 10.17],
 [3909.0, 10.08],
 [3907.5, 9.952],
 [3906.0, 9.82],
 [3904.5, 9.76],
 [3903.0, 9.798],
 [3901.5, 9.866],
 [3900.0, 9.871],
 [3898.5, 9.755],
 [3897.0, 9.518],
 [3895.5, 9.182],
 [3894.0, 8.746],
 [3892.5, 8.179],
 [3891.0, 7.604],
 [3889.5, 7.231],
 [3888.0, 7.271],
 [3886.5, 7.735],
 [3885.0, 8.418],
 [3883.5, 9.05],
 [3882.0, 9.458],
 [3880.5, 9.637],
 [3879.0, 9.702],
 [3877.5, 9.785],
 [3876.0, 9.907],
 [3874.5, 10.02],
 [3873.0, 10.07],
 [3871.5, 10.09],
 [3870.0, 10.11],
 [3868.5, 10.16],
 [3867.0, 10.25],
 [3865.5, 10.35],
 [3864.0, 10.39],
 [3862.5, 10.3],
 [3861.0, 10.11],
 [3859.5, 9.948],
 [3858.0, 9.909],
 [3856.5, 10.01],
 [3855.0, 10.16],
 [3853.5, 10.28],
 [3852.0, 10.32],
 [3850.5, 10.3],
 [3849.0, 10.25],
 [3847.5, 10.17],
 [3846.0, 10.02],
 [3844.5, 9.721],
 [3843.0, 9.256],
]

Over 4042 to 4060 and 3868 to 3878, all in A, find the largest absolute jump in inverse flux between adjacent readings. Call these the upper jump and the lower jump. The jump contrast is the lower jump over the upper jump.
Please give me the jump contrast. 1.2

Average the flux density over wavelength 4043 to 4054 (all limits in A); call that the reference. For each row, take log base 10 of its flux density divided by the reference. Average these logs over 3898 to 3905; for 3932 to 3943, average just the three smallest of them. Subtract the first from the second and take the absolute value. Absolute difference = 0.278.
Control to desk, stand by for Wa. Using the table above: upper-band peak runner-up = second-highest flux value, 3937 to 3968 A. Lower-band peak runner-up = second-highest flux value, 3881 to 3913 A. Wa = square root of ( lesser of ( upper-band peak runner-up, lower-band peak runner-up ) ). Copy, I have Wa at 3.16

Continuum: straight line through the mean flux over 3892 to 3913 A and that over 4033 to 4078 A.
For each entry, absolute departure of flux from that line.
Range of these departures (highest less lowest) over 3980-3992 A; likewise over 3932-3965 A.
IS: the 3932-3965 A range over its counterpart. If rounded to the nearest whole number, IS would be 22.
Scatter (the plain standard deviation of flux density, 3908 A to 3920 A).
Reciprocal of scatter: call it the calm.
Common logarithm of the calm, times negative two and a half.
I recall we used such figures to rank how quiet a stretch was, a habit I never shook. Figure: -2.4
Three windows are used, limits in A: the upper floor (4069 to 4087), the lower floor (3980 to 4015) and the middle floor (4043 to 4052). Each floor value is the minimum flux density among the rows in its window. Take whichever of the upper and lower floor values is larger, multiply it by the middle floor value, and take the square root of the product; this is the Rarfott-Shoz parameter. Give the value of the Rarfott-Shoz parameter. 10.3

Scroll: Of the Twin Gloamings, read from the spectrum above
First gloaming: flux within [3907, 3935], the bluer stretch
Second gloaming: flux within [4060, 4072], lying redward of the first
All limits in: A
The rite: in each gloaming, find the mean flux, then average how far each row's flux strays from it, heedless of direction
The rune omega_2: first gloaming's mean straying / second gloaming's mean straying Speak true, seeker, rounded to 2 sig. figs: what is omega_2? 38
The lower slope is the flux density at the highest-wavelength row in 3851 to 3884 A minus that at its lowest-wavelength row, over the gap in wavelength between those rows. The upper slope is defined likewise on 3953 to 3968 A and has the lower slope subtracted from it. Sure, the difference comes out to -0.32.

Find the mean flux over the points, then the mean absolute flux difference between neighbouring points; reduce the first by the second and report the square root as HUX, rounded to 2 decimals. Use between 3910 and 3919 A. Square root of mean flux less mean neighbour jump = 3.17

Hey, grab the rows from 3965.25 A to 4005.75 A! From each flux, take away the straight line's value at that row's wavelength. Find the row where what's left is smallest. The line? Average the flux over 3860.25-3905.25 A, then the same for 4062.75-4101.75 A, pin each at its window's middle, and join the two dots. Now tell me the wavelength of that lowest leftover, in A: 3969.0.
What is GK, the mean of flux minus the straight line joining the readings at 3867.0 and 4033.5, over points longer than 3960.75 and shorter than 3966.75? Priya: -2.5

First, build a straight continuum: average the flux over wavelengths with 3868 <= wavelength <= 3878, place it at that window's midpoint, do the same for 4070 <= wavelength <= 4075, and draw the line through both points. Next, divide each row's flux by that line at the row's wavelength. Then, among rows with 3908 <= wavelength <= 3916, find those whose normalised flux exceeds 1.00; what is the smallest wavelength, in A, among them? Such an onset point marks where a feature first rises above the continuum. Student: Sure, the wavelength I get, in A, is 3910.5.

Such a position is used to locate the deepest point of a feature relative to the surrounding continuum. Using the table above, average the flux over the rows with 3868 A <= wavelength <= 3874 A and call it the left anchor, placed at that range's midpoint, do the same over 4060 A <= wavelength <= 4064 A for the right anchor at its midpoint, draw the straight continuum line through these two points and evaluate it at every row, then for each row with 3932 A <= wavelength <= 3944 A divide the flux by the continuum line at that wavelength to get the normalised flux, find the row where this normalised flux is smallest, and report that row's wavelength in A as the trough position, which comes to 3933.0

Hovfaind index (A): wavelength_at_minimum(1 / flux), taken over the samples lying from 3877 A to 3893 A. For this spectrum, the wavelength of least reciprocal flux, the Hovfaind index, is 3877.5 A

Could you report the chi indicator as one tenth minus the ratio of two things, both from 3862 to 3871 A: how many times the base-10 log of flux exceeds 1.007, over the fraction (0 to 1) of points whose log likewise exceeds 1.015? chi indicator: -23.9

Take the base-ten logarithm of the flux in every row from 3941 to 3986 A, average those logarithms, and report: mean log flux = 0.939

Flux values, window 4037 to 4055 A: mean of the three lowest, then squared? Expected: 106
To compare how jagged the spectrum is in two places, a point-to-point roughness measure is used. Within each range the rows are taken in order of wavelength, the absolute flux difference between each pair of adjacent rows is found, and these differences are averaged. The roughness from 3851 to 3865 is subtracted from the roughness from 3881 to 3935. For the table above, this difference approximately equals 0.20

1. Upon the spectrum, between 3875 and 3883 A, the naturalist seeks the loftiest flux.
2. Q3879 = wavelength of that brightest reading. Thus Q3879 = 3876.0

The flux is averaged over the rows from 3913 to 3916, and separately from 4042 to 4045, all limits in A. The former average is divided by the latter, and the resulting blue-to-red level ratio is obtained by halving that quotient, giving 0.489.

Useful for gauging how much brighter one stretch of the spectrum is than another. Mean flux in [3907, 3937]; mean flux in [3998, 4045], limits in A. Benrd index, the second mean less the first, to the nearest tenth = 1.8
